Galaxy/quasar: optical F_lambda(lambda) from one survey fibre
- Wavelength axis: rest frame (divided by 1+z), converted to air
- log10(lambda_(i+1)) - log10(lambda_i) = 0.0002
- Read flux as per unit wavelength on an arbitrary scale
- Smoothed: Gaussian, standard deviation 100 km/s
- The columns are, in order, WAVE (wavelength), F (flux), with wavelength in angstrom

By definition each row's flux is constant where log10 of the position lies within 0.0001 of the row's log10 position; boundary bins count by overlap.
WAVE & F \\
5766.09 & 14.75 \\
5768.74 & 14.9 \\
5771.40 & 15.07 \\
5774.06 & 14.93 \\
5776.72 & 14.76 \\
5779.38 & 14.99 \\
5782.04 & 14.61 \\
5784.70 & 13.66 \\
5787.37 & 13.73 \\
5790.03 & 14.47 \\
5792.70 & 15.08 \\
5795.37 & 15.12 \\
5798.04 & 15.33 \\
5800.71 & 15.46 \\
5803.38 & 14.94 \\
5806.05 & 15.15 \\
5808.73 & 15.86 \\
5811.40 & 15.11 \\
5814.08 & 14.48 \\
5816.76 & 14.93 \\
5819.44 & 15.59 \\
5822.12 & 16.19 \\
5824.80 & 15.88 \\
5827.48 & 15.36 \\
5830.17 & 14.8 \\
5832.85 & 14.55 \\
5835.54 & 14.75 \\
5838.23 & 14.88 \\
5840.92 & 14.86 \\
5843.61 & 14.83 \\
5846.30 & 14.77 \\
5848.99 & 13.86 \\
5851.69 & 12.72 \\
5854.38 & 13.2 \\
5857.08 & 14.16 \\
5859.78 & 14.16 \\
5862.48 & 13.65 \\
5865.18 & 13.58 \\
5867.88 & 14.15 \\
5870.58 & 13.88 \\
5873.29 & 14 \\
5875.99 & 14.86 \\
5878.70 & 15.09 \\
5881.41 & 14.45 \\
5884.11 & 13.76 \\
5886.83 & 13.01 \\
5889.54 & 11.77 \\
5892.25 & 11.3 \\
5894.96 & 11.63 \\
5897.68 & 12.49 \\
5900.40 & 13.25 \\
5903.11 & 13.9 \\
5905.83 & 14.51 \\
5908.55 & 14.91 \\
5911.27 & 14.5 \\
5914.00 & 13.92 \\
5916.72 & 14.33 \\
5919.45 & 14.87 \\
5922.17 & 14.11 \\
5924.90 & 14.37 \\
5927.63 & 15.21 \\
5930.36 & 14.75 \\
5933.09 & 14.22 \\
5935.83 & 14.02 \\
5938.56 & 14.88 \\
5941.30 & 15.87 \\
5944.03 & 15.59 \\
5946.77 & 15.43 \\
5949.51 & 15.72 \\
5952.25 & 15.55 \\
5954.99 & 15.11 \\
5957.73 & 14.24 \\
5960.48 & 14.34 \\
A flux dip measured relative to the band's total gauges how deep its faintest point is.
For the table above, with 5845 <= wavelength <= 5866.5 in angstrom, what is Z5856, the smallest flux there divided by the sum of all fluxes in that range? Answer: 0.116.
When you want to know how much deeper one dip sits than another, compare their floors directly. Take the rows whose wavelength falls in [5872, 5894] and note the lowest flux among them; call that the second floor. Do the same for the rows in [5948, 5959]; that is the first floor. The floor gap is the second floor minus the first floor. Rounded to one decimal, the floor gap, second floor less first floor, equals -2.9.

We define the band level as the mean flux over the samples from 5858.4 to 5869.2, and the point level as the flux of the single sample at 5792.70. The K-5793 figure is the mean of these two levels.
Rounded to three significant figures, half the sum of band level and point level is 14.5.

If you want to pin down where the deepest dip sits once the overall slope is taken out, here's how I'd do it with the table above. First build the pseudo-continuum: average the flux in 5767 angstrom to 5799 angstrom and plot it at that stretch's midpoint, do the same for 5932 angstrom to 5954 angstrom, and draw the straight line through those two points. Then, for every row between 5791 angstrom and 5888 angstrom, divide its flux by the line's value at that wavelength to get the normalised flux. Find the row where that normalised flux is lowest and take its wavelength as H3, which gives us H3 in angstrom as 5851.69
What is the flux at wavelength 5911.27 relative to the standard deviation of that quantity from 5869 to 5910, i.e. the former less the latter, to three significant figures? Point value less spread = 13.3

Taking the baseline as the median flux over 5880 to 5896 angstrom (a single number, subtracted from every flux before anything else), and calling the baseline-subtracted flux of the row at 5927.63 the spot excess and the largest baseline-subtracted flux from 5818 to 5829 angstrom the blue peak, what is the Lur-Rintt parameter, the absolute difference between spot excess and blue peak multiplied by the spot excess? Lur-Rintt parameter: 2.8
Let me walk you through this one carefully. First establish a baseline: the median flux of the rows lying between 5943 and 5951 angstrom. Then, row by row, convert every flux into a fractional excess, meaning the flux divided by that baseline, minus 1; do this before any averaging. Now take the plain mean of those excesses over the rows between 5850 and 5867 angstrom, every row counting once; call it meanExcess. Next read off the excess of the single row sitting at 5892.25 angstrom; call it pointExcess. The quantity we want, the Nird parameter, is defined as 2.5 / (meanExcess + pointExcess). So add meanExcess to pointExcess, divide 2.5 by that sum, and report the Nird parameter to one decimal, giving -6.2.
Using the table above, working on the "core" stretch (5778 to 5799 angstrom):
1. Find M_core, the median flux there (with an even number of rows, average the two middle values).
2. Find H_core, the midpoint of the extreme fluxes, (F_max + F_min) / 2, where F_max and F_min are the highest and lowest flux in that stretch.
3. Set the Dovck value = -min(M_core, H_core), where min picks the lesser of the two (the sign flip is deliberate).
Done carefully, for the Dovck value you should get -14.5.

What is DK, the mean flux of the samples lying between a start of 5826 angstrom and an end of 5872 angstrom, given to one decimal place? 14.2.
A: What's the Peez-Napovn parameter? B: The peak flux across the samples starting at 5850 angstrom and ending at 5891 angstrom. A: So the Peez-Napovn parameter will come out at 15.09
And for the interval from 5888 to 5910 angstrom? 14.91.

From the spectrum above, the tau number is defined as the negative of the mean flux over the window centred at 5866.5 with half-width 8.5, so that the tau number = -13.9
